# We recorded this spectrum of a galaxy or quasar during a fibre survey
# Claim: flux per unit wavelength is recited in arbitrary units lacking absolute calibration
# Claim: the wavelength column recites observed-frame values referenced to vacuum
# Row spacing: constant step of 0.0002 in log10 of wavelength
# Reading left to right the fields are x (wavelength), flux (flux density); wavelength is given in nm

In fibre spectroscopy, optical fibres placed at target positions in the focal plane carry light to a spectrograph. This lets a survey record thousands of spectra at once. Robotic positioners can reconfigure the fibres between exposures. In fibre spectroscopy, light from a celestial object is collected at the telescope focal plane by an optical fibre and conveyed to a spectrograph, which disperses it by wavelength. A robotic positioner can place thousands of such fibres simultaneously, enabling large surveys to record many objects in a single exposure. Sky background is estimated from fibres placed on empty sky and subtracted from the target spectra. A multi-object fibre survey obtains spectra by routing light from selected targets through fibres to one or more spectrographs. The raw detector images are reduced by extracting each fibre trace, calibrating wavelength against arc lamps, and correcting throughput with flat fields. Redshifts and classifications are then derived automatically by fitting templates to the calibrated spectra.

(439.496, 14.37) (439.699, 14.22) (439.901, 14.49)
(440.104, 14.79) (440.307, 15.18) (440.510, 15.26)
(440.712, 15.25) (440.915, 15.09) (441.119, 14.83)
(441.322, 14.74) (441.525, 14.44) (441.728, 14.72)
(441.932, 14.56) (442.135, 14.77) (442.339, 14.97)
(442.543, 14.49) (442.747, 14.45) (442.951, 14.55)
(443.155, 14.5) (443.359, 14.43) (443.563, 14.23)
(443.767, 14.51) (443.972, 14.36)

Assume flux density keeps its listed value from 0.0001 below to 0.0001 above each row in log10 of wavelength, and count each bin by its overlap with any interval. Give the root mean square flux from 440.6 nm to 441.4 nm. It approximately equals 15.0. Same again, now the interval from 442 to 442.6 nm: 14.7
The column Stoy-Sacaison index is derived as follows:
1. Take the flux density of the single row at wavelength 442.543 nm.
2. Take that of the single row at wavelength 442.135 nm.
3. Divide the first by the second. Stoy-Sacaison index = 0.98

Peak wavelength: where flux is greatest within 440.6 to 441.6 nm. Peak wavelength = 440.712 nm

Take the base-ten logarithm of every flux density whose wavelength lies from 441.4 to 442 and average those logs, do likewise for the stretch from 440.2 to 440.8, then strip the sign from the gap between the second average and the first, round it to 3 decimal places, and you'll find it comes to 0.019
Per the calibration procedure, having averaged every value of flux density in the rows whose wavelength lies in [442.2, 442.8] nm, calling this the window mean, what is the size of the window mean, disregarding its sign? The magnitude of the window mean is 14.6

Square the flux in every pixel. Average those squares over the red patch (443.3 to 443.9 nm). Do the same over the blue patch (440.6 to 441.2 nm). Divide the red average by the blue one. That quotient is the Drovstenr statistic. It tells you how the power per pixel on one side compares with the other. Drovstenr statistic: 0.91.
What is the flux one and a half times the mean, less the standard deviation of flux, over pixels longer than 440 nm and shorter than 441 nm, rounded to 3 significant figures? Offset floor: 22.5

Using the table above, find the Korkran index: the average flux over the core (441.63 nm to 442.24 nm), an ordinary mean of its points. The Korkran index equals 14.7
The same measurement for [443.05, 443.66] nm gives 14.4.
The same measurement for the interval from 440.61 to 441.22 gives 15.1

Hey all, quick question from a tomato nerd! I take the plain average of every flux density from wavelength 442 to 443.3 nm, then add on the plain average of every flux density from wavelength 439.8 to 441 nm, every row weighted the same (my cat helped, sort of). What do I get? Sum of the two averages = 29.6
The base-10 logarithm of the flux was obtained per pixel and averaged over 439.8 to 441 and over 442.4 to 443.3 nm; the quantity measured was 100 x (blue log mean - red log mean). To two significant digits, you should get 1.5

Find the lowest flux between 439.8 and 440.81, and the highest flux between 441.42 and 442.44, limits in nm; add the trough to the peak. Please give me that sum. 29.5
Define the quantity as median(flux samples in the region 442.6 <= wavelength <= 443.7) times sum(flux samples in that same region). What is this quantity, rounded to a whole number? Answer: 1043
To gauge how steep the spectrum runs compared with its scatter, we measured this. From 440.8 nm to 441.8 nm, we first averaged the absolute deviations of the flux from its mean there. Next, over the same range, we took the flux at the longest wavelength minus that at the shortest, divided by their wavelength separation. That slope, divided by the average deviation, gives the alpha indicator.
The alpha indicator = -3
